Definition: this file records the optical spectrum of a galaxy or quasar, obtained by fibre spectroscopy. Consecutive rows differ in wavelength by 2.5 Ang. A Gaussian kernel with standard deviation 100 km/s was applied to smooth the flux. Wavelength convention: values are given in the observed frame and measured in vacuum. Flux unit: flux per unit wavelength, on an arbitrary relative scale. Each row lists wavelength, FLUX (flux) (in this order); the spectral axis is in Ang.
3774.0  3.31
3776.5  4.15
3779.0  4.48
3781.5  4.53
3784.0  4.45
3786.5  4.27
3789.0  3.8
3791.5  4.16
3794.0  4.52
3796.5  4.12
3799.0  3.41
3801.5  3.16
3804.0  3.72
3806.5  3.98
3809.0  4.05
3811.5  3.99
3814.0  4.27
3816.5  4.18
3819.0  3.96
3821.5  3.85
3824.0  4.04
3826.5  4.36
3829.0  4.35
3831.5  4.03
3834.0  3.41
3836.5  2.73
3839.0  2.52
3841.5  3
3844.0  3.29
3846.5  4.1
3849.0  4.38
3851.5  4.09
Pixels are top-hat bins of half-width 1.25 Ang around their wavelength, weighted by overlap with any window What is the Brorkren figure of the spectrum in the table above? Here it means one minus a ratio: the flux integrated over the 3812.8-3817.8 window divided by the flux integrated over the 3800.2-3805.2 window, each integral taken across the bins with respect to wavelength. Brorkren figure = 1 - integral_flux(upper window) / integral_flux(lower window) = -0.23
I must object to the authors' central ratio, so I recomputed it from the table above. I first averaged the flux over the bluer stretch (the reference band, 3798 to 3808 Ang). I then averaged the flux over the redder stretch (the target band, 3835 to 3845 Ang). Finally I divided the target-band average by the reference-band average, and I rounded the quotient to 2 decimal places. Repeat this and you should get 0.81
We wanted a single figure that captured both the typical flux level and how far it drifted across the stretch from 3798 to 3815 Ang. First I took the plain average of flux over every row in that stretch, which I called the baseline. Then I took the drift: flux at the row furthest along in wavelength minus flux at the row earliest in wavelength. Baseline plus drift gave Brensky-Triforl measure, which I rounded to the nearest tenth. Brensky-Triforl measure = 4.7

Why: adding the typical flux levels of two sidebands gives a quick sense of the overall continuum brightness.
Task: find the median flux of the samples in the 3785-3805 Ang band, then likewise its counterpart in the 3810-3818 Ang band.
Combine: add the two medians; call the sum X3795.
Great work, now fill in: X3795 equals 8.1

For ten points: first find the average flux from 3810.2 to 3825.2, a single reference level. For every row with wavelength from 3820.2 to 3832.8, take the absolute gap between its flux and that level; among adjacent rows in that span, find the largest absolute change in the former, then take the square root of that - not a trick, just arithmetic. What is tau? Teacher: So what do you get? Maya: 0.55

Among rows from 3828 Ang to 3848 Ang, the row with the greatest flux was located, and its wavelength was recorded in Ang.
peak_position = 3829.0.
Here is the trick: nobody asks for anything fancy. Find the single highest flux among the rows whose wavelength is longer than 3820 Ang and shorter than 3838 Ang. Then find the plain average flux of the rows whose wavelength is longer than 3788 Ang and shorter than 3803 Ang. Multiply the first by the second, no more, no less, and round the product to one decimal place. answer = 16.8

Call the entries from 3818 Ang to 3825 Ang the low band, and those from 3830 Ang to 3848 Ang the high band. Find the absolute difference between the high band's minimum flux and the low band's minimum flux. 1.3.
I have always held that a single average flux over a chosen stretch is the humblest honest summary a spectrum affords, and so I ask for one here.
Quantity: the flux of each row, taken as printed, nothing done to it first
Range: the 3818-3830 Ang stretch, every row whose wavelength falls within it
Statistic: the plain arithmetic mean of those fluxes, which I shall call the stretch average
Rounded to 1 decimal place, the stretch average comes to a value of 4.1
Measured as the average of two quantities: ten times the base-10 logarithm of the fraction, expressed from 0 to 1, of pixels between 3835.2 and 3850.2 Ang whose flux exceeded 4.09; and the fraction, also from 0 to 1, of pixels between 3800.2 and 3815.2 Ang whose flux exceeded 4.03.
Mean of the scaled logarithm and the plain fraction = -2.22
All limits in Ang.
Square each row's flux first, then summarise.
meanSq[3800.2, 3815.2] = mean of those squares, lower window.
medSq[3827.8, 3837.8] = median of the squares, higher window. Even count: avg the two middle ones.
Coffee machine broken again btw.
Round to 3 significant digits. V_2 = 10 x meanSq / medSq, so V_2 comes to 10.8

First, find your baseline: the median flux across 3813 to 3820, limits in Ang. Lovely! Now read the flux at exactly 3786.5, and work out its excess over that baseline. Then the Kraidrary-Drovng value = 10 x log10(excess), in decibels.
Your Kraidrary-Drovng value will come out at -10.5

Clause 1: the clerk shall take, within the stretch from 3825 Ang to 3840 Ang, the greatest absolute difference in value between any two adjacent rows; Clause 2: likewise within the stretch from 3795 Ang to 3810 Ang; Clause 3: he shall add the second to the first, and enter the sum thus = 1.39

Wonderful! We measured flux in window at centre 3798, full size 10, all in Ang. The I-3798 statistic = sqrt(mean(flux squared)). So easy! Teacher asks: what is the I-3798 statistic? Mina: 3.84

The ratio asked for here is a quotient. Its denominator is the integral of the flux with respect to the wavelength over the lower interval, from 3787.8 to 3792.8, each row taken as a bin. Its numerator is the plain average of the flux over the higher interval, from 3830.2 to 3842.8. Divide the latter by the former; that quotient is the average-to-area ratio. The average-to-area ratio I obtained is 0.158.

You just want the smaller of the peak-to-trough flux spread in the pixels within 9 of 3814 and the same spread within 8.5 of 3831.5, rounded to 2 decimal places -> 0.42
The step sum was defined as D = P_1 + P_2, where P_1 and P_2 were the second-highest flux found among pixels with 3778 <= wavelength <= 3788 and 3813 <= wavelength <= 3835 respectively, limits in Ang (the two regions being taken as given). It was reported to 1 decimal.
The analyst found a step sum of 8.8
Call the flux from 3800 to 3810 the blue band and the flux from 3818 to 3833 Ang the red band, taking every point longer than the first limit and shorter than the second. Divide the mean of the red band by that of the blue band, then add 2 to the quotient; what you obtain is 3.10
